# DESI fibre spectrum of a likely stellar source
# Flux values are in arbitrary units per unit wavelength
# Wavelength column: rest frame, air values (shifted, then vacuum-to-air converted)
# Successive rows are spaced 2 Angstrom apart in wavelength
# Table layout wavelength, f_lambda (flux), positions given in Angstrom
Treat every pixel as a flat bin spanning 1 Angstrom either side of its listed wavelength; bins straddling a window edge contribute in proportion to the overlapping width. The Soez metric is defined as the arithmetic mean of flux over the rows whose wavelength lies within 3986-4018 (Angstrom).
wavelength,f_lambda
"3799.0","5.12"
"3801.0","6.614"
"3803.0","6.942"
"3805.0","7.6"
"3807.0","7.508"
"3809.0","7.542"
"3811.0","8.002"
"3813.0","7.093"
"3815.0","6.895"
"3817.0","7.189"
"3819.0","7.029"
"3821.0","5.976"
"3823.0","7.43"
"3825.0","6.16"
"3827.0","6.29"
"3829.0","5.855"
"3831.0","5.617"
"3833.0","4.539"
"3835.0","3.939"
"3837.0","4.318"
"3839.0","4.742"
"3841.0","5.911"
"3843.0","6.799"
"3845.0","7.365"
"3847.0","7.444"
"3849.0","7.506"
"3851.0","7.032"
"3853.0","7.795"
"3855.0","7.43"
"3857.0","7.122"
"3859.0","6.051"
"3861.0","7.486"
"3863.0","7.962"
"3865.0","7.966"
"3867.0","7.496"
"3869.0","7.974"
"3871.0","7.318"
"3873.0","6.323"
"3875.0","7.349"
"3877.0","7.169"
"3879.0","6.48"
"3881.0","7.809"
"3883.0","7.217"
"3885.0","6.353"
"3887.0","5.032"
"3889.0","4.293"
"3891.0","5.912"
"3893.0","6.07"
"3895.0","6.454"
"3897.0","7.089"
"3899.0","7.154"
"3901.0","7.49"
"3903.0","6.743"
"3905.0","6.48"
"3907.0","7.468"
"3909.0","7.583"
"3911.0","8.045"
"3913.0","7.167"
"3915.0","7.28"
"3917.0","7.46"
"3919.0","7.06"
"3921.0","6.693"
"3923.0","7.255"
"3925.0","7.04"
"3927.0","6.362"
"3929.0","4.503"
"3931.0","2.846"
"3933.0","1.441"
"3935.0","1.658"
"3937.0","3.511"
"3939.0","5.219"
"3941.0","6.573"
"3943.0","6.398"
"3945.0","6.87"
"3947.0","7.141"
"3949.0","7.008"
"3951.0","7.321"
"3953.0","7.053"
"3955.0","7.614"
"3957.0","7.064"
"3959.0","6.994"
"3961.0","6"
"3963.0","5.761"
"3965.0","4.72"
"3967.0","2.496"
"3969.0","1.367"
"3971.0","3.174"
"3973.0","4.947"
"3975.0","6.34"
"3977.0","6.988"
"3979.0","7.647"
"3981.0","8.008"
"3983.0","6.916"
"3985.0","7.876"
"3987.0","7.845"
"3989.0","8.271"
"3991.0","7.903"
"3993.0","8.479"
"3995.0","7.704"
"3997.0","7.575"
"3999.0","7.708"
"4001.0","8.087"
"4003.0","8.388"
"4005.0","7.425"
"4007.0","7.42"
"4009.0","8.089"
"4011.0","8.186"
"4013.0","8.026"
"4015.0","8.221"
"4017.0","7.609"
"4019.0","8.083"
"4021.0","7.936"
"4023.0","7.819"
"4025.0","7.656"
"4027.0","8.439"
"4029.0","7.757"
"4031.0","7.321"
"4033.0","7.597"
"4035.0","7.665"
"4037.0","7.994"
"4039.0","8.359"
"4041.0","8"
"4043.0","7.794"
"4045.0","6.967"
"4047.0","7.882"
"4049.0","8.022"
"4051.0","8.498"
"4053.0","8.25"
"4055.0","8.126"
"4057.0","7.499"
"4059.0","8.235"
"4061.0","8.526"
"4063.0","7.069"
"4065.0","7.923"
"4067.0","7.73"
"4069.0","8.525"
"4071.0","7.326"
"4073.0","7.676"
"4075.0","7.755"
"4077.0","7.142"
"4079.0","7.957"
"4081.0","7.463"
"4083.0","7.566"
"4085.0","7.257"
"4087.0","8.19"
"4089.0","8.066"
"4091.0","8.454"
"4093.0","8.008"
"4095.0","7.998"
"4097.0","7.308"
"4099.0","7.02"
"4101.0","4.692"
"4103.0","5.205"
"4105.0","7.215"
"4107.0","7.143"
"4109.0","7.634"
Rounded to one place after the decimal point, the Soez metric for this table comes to 7.9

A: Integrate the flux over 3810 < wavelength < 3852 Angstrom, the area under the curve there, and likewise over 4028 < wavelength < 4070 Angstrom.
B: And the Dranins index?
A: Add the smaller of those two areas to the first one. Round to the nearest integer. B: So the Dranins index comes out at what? 533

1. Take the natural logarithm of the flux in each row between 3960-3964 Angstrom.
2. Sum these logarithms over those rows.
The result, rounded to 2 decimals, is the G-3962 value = 3.54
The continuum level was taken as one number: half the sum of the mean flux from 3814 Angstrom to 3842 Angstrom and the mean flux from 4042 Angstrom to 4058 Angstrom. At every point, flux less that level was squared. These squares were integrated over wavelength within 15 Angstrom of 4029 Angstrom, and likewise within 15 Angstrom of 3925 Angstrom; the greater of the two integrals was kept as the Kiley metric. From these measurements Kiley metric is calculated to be 189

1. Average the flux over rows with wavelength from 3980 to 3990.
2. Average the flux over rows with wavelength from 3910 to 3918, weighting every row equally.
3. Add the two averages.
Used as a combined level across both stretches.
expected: 15.3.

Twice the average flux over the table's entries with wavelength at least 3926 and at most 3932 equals 9.1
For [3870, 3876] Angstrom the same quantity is 14.0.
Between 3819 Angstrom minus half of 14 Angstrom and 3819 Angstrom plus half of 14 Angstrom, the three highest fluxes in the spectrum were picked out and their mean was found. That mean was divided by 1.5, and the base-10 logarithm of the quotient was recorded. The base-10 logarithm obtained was 0.68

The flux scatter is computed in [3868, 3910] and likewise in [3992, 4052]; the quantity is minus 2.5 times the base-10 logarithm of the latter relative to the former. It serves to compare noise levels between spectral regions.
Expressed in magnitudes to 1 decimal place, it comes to 1.0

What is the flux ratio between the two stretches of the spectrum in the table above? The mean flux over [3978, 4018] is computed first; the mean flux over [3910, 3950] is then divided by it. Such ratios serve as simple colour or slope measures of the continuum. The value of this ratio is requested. 0.75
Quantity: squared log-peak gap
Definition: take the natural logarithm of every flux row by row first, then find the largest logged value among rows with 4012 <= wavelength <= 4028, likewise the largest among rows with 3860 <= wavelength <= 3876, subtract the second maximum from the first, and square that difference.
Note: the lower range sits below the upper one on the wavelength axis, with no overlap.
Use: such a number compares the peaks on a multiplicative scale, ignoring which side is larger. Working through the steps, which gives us 0.003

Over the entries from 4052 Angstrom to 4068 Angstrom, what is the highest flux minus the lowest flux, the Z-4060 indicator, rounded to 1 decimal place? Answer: 1.5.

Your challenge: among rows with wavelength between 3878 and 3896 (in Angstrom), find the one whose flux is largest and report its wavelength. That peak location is 3881.0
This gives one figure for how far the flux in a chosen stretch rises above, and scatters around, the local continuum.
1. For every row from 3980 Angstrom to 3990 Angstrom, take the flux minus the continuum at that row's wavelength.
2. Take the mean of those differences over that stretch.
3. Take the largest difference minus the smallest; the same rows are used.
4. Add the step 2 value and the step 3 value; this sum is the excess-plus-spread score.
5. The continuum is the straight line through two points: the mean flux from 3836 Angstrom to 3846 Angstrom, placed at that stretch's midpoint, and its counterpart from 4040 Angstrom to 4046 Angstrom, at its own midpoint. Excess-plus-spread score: 2.0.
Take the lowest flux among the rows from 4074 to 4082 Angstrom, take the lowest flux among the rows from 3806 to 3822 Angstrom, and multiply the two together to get 43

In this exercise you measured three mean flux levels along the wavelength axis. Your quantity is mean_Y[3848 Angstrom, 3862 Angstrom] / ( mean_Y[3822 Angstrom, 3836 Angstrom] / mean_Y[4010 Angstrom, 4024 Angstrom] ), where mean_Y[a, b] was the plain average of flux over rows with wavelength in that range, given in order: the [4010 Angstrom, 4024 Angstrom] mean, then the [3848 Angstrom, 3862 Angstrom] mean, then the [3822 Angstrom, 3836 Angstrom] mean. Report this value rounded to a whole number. 10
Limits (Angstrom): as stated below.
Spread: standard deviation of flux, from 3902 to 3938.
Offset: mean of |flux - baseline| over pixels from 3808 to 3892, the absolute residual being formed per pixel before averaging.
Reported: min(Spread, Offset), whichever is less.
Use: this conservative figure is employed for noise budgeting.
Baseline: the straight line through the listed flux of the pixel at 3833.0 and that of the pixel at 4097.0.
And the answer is 2.0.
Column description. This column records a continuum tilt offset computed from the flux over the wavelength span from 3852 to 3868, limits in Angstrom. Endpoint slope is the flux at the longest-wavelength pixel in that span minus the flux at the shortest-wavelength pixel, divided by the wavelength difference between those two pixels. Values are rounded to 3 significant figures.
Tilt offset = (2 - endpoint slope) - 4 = -1.98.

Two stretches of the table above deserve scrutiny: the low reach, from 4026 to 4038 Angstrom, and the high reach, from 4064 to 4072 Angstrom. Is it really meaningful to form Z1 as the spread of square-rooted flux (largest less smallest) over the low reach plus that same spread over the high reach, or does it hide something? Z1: 0.41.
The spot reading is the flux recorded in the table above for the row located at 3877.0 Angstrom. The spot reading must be 7.169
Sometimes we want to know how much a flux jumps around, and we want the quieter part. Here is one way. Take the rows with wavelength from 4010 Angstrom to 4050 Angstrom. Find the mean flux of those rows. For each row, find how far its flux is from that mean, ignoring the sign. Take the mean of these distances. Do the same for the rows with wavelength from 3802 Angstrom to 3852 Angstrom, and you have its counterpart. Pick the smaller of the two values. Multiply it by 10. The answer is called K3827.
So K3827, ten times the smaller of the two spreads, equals 2.6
